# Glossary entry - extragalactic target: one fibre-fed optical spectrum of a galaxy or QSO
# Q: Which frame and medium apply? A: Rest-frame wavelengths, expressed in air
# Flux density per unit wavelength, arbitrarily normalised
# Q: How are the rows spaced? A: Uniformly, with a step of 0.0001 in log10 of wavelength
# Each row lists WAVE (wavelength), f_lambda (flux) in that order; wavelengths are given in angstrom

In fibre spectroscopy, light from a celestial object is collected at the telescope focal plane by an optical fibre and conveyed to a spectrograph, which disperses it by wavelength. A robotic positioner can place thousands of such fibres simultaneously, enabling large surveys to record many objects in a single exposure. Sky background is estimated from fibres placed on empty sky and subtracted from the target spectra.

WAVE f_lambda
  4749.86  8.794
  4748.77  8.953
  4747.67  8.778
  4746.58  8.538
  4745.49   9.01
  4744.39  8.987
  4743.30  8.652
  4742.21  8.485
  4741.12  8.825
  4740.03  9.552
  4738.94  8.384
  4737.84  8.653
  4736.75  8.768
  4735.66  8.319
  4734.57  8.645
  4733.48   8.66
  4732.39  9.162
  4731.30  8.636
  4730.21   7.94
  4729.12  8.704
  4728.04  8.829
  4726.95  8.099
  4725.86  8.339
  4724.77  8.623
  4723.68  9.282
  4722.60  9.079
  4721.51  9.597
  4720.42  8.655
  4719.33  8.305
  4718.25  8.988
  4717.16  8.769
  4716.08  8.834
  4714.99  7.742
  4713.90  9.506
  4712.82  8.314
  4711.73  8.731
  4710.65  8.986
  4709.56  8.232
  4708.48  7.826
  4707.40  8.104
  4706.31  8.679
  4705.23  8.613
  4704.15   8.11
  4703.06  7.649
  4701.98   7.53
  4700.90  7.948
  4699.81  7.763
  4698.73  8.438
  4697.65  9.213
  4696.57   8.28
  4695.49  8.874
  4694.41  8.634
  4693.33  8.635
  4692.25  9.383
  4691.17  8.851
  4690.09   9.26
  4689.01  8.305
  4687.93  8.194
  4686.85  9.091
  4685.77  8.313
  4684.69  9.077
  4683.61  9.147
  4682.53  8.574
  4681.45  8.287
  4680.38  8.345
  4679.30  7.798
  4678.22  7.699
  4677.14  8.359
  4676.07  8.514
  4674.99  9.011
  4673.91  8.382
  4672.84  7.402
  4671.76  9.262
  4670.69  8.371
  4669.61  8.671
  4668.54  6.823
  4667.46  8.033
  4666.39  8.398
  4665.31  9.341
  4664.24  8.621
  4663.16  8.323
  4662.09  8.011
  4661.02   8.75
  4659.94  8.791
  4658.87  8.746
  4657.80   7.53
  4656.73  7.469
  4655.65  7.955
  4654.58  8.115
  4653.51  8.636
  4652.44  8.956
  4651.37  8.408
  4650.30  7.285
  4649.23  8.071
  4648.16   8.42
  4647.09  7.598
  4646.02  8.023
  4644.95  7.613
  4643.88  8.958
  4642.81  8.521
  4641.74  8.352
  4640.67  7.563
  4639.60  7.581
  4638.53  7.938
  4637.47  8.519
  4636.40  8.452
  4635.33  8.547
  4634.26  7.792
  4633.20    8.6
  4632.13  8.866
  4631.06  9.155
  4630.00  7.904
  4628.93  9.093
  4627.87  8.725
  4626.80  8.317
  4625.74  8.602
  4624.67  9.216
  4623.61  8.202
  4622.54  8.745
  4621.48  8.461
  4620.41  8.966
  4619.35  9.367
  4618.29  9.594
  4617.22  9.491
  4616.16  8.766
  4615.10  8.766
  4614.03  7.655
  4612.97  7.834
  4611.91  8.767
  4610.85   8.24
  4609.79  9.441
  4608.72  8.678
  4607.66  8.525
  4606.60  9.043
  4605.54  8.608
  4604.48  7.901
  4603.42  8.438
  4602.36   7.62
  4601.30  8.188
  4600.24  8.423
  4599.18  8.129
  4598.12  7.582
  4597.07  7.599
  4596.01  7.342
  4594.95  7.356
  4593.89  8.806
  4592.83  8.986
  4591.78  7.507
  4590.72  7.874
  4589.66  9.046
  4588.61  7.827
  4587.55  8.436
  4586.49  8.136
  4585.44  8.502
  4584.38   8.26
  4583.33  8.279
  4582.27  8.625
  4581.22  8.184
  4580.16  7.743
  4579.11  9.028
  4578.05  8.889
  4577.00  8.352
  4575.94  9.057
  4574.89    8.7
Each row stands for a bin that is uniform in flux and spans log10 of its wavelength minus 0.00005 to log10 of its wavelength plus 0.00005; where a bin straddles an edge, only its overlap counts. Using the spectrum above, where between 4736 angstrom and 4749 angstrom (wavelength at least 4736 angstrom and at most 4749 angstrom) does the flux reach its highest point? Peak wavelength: 4740.03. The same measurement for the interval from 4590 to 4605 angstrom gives 4592.83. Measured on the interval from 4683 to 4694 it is 4692.25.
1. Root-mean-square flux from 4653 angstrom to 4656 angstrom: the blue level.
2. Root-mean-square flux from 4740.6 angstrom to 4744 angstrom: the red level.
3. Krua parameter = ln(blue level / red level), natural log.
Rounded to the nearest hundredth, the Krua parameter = -0.05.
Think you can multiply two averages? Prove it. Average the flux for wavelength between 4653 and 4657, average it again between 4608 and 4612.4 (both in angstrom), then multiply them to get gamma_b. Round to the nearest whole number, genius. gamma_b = 71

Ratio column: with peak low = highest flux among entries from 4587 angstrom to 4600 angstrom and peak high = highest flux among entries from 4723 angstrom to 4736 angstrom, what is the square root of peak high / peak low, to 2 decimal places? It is 1.01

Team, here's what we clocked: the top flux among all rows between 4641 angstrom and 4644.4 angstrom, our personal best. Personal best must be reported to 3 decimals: 8.958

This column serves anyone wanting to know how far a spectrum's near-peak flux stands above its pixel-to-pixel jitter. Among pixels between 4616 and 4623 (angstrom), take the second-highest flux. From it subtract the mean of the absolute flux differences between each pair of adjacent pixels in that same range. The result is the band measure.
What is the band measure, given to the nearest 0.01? 9.12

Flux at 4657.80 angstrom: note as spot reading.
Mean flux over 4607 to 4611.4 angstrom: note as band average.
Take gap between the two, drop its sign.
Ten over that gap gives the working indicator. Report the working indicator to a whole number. 8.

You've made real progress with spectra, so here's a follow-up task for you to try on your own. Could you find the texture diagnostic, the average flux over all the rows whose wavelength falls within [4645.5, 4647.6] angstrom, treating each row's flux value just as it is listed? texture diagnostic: 7.81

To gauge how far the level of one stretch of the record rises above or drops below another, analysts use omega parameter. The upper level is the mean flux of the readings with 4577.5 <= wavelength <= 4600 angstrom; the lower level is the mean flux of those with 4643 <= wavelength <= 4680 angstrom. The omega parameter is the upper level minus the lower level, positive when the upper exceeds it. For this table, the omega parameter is -0.05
